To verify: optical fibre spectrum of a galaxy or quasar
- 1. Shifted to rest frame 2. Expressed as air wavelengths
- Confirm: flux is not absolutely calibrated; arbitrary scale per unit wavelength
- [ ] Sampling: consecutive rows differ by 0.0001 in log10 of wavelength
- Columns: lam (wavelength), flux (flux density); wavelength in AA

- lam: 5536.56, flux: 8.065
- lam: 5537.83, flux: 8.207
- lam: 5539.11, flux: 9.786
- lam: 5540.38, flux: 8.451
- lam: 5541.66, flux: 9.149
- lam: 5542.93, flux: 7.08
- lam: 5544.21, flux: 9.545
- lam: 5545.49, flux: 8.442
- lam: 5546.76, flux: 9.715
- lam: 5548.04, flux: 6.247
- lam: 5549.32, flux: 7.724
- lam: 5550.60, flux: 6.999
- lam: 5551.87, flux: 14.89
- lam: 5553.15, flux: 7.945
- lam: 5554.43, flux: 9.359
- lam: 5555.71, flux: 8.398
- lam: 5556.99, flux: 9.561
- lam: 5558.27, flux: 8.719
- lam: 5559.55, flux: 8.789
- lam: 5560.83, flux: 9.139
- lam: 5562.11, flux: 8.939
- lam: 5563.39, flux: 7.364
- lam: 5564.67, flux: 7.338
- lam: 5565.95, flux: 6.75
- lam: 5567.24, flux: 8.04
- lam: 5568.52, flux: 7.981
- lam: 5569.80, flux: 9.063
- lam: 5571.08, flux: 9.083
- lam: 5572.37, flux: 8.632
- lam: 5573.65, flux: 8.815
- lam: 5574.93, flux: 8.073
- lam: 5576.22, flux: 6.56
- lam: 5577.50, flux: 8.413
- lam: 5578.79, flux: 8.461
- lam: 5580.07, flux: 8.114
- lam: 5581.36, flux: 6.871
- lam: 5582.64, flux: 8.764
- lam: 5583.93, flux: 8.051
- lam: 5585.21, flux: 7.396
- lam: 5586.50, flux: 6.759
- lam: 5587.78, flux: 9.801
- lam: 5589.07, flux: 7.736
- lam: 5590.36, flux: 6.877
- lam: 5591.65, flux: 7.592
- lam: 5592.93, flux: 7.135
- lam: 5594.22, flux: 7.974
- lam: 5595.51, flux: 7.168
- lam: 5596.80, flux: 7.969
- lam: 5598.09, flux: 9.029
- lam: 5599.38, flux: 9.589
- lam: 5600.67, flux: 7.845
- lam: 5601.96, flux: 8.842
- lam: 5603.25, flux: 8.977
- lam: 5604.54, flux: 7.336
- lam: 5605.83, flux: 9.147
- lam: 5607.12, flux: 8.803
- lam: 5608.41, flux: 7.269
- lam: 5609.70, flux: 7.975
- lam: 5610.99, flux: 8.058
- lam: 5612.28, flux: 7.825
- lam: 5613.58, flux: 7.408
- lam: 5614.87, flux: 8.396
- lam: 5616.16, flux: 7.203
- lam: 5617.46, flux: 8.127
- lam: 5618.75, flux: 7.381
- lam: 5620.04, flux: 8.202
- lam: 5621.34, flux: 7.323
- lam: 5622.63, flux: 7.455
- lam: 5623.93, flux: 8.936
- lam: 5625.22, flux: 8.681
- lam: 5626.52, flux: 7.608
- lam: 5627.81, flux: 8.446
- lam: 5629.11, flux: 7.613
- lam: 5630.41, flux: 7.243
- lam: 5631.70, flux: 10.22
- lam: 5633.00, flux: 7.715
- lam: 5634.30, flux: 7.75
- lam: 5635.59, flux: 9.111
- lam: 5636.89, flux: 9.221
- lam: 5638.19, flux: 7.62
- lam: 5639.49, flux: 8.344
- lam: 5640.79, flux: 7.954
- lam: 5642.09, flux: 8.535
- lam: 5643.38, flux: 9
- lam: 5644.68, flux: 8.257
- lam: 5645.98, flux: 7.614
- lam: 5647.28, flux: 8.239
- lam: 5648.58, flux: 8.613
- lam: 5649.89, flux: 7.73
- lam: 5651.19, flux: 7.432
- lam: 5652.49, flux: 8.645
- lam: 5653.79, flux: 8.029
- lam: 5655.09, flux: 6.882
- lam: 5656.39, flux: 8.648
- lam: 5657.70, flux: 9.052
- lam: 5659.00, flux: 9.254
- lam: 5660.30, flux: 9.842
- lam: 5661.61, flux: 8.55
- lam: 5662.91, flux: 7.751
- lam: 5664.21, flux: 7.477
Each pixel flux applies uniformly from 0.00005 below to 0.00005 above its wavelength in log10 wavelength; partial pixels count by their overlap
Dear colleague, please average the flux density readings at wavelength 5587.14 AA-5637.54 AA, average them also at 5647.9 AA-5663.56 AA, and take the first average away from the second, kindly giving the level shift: 0.24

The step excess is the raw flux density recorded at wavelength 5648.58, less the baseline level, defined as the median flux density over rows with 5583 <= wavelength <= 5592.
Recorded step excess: 1.0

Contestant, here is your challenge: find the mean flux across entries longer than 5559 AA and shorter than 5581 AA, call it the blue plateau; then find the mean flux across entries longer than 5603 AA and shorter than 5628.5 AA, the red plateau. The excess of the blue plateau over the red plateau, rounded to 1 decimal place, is 0.2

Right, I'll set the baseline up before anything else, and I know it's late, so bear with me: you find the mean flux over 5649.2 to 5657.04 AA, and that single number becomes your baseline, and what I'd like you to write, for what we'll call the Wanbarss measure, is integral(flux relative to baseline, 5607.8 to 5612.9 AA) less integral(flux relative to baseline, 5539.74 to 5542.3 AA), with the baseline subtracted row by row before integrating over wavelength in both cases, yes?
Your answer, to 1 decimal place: -2.9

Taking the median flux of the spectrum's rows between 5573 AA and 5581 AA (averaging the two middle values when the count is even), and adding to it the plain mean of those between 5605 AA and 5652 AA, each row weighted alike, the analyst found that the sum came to 16.4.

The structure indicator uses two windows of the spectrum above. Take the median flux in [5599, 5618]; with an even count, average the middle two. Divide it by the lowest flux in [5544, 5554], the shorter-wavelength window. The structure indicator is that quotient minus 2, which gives -0.71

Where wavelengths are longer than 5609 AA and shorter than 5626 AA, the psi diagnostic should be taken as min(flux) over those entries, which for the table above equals 7.203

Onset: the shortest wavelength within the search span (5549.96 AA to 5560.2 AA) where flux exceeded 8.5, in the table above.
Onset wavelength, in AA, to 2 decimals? 5551.87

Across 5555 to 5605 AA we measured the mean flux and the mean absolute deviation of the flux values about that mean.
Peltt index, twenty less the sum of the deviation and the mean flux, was 11.1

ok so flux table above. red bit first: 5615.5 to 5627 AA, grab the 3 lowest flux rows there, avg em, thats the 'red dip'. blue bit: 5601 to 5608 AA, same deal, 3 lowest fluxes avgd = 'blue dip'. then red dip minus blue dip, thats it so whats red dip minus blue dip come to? -1.0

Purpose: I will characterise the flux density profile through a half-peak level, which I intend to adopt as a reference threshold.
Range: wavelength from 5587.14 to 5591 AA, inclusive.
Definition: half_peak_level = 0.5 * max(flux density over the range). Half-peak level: 4.9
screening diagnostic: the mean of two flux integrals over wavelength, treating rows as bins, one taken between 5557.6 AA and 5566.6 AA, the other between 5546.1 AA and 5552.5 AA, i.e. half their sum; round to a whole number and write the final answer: 66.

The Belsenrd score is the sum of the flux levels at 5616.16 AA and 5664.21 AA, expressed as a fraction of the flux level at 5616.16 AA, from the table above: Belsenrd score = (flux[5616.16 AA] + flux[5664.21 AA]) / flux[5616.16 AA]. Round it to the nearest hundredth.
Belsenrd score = 2.04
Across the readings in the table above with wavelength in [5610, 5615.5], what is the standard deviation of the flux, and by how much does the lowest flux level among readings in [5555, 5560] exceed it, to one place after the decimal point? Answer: 8.0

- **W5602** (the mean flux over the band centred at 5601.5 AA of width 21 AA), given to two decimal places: 8.17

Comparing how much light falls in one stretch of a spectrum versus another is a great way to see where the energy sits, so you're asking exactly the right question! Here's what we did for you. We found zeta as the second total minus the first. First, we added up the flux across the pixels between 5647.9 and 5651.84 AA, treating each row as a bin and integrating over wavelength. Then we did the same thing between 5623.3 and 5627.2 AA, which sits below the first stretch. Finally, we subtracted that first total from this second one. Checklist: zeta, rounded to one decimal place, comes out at 1.7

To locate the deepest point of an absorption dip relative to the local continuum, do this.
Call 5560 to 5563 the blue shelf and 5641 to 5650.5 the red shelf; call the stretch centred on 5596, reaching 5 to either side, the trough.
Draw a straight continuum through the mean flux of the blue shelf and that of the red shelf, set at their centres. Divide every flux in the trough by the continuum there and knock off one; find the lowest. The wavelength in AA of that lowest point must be 5592.93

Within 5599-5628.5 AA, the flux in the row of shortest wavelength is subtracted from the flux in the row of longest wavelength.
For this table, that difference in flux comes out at -1.1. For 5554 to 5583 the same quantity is -0.6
